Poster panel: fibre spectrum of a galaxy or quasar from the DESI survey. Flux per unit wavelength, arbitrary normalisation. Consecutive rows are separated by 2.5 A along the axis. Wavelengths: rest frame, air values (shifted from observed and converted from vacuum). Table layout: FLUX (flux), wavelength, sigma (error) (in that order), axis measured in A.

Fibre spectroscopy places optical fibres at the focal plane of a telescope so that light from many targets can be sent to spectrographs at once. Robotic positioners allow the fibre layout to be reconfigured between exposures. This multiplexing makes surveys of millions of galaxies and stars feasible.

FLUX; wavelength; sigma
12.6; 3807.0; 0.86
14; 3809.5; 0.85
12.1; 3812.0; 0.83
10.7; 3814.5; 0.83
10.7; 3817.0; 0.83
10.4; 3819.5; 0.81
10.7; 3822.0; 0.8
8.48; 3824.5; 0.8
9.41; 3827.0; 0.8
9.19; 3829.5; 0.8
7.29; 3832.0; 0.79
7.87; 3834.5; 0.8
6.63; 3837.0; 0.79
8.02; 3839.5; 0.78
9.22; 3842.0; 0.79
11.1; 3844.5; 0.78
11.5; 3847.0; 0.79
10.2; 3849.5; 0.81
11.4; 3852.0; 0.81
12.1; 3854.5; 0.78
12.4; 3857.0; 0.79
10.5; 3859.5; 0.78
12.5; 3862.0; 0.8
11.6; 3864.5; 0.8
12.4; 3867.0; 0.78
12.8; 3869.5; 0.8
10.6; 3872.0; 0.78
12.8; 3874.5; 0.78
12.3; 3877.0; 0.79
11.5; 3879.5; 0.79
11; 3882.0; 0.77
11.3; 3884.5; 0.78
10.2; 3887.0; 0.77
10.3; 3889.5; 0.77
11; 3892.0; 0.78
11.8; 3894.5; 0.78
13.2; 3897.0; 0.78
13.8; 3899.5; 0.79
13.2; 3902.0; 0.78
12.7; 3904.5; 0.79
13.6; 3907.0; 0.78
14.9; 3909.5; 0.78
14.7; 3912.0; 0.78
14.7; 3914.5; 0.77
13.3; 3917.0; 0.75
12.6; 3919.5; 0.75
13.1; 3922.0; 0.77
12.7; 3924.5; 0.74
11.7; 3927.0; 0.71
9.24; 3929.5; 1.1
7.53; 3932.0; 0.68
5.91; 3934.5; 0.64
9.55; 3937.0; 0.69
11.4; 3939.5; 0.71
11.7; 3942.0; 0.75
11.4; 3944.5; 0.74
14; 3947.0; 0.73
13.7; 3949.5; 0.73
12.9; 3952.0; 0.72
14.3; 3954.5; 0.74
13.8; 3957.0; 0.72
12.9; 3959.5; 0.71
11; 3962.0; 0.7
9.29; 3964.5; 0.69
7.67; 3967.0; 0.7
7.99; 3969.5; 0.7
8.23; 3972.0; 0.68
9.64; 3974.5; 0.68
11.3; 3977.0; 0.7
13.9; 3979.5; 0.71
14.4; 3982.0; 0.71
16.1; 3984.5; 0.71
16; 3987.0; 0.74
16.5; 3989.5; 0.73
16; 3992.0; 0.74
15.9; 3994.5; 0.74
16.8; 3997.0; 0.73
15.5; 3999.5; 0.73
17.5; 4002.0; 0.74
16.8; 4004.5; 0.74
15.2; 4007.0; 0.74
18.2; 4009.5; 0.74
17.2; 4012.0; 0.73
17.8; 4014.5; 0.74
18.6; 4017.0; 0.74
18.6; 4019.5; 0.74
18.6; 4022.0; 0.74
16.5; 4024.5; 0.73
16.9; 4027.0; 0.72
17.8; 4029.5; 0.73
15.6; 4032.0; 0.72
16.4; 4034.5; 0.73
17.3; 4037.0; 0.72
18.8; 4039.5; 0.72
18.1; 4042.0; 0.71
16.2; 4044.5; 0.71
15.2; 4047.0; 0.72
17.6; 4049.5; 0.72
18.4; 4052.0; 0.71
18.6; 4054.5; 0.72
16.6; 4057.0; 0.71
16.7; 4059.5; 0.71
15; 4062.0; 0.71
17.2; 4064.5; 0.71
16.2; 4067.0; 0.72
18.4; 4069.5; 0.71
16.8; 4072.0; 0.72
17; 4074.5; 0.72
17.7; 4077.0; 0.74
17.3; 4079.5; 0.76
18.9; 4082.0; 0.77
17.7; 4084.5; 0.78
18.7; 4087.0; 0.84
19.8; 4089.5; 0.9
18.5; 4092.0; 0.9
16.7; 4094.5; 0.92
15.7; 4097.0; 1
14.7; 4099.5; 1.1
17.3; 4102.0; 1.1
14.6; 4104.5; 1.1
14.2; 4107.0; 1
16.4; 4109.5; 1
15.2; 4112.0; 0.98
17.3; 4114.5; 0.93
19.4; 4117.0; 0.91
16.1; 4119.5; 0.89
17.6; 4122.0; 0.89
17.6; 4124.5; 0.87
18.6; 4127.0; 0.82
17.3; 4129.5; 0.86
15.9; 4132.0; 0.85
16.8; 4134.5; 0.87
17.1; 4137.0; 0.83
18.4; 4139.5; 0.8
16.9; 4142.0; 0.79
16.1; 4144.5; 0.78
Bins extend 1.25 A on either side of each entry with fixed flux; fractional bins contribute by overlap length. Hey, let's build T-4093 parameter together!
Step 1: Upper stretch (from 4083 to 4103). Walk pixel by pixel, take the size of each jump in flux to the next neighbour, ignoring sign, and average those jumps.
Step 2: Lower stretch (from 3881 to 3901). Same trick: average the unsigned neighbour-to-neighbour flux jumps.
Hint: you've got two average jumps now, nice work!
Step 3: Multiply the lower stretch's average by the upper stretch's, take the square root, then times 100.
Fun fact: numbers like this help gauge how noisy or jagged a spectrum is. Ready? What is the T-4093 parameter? 100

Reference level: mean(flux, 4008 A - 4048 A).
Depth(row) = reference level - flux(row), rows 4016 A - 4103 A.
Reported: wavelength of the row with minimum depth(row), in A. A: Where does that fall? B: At 4089.5 A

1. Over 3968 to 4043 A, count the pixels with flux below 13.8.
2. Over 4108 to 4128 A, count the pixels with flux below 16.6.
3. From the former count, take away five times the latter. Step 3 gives -11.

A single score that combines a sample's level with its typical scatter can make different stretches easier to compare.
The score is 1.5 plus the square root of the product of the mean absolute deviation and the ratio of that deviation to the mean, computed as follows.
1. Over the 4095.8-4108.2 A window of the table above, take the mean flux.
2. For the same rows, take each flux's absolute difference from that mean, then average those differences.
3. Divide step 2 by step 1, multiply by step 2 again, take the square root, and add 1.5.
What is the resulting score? 1.75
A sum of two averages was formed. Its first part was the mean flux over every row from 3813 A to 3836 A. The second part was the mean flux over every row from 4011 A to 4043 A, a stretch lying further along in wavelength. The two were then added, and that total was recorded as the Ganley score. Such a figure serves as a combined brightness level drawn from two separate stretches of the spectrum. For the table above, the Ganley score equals 27.0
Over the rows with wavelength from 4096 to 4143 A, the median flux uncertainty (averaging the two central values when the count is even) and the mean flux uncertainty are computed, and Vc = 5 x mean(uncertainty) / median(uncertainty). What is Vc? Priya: 5.20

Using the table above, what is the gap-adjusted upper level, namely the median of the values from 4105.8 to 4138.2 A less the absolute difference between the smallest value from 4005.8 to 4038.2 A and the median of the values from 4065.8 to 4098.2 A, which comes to 14.6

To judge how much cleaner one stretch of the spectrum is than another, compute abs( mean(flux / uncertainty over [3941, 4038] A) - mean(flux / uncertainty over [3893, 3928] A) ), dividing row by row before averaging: 2.8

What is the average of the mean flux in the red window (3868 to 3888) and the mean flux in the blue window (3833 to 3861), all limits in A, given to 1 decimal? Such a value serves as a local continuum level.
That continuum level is 10.8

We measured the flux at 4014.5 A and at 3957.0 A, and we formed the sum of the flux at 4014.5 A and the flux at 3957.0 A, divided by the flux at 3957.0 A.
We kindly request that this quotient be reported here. 2.3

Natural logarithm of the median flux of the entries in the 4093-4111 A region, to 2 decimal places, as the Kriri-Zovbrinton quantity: 2.75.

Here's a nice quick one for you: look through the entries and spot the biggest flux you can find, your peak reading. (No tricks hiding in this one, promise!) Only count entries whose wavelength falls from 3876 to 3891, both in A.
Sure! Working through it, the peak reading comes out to 12.3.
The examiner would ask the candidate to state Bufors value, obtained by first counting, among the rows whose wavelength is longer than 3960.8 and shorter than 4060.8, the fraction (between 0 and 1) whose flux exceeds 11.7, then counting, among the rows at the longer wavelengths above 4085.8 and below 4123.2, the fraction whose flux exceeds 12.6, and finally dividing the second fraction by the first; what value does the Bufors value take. 1.21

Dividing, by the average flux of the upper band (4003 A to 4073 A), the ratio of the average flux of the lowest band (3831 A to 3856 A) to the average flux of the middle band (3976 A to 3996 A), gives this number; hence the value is 0.037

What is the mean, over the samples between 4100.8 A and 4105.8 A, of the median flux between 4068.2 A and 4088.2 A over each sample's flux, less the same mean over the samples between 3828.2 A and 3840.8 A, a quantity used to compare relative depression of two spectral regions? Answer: -1.2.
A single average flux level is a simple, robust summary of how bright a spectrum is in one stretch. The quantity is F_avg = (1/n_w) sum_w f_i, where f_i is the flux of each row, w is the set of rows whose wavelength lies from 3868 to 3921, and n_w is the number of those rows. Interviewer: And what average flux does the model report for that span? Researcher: 12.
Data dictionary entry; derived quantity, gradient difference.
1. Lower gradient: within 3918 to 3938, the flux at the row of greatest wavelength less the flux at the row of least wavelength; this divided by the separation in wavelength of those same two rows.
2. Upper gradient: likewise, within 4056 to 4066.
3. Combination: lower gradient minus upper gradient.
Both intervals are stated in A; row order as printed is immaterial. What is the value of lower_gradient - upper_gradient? -0.25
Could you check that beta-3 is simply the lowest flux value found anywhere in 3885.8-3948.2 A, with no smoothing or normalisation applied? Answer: 5.91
